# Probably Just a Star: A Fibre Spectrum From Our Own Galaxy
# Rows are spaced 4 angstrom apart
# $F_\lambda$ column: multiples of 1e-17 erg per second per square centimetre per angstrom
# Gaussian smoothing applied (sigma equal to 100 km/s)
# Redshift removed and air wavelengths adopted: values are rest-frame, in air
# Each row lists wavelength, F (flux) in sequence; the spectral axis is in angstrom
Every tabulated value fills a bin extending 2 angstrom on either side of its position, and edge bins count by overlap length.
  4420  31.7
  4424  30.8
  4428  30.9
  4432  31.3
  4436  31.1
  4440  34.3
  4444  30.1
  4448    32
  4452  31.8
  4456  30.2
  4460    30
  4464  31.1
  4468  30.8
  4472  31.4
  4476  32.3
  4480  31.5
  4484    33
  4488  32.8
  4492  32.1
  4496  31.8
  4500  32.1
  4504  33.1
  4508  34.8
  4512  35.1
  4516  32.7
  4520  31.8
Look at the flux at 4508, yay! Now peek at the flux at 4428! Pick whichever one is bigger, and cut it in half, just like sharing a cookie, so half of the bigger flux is 17.4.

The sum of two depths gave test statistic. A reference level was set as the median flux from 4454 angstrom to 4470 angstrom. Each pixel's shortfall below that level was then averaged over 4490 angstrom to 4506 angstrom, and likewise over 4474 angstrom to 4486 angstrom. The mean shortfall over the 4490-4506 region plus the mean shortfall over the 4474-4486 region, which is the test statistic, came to -3.5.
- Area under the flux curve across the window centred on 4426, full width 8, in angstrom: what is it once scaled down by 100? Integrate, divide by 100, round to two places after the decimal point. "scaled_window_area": 2.47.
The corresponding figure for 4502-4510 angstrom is 2.72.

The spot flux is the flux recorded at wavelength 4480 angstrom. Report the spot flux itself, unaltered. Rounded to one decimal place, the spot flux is 31.5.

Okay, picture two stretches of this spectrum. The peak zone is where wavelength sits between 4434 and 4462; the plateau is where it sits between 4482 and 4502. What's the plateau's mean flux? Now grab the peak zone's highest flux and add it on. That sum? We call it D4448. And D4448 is 66.7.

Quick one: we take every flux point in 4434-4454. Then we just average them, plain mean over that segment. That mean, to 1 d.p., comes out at 31.9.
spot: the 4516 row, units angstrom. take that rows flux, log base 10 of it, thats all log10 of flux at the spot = 1.51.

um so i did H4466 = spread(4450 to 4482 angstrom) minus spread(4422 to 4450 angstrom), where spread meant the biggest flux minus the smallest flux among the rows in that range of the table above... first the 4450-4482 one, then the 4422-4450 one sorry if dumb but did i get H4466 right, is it -1.9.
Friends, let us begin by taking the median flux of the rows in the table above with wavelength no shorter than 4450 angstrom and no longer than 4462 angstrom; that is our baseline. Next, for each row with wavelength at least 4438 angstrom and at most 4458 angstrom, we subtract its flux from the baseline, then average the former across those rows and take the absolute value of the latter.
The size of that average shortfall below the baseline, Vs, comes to 1.5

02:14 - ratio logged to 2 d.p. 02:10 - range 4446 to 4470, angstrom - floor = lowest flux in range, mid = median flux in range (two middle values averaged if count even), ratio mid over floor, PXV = 1.03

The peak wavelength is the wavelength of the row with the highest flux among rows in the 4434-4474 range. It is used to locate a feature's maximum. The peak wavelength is 4440 angstrom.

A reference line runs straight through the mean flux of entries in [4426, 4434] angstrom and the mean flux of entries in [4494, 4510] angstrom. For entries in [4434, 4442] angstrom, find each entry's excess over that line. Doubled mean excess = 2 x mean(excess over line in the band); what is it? 2.8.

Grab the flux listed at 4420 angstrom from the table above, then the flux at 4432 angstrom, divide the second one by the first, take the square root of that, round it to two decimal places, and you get 0.99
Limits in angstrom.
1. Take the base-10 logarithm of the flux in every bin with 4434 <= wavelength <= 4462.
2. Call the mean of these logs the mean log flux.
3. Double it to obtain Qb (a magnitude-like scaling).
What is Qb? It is 2.99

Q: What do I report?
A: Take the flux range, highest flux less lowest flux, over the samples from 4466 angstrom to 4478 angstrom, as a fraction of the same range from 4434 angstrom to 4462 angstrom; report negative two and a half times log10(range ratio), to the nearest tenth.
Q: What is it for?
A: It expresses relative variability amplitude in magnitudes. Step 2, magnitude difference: 1.1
